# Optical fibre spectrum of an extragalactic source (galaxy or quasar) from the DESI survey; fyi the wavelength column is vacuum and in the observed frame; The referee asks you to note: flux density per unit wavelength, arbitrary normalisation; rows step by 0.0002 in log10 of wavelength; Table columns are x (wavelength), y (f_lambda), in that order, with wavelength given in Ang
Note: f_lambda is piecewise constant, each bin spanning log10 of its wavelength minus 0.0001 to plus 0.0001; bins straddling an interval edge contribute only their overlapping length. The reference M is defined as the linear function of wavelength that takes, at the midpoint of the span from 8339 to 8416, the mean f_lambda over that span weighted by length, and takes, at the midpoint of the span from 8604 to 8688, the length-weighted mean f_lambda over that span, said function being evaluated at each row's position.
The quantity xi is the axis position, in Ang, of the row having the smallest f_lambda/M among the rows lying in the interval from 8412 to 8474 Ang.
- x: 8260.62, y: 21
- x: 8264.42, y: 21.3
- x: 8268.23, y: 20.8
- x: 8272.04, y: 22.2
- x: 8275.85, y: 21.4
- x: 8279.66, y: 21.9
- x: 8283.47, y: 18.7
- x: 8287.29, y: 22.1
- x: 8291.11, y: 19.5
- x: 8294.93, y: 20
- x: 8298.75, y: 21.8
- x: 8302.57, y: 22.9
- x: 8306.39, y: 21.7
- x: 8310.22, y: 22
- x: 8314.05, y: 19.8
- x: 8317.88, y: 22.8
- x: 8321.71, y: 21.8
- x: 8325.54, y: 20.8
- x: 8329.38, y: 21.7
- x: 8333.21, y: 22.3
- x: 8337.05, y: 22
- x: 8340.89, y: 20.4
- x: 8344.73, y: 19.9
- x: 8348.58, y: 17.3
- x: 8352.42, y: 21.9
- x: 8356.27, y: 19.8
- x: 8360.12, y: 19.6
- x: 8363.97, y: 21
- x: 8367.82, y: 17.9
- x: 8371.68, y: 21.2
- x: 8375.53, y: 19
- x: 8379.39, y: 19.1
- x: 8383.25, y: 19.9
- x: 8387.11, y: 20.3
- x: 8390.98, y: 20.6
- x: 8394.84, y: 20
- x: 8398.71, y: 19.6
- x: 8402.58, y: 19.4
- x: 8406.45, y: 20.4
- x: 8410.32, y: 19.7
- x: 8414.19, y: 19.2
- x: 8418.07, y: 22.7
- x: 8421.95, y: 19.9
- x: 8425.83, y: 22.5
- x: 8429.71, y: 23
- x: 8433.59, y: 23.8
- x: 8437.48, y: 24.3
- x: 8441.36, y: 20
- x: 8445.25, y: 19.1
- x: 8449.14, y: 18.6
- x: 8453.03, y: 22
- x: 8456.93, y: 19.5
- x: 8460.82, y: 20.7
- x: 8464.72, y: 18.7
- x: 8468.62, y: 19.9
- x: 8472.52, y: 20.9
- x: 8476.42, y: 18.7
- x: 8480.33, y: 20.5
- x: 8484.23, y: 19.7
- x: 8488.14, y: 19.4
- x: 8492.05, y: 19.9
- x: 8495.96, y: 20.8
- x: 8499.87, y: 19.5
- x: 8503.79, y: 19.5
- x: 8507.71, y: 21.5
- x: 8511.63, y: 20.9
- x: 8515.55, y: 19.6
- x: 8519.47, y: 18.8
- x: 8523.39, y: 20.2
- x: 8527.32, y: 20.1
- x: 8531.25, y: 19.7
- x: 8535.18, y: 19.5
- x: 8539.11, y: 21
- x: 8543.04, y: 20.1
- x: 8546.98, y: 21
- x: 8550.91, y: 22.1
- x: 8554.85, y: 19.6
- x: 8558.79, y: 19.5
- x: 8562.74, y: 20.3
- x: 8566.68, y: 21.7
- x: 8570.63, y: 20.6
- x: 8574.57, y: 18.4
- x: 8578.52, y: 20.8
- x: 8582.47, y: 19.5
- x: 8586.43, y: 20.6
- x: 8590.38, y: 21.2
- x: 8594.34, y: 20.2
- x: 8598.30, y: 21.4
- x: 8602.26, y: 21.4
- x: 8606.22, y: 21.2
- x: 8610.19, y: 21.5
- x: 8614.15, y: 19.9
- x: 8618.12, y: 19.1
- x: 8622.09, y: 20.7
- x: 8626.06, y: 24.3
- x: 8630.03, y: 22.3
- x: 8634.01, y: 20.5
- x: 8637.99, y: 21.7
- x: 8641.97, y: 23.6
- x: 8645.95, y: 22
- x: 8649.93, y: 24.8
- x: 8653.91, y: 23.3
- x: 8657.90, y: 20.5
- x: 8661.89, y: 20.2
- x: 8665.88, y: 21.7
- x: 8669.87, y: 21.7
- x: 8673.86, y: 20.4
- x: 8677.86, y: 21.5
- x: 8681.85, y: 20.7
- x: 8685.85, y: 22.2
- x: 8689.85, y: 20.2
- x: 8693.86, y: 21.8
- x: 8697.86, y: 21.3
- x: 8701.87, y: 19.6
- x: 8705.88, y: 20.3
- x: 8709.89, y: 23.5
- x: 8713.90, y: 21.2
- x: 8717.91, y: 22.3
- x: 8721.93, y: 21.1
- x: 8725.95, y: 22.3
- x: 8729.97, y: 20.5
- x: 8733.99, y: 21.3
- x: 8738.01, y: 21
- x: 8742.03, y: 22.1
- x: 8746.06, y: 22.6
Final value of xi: 8449.14 Ang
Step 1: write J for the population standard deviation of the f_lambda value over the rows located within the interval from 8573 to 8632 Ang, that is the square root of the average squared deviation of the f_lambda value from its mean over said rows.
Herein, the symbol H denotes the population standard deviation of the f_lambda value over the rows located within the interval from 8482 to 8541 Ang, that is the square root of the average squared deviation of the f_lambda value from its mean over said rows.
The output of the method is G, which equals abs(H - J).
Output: 0.6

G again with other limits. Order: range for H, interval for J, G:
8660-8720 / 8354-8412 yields 0.2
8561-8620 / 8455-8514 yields 0.1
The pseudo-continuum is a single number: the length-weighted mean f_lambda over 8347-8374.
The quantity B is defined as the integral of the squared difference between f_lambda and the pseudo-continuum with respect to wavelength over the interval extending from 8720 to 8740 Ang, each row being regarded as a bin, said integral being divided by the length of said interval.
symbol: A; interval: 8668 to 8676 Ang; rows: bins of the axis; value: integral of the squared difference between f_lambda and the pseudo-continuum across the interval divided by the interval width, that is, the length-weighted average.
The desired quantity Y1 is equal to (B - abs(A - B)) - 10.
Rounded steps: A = 1.9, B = 2.3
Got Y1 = -8.1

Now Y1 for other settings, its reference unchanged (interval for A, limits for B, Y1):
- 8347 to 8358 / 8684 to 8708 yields -9.5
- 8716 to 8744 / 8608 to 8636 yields -6.8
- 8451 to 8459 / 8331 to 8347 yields -7.6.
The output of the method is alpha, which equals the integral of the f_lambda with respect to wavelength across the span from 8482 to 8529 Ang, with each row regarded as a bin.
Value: 940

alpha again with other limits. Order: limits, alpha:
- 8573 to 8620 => 961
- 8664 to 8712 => 1020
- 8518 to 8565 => 949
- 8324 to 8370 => 938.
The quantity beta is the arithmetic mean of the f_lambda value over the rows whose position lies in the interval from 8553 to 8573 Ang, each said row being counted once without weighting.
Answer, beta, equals 20.3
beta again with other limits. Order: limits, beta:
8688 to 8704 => 20.7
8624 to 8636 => 22.4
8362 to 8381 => 19.6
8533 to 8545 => 20.2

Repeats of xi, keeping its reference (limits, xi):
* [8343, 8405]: 8348.58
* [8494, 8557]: 8519.47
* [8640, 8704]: 8701.87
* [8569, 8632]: 8574.57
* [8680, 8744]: 8701.87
